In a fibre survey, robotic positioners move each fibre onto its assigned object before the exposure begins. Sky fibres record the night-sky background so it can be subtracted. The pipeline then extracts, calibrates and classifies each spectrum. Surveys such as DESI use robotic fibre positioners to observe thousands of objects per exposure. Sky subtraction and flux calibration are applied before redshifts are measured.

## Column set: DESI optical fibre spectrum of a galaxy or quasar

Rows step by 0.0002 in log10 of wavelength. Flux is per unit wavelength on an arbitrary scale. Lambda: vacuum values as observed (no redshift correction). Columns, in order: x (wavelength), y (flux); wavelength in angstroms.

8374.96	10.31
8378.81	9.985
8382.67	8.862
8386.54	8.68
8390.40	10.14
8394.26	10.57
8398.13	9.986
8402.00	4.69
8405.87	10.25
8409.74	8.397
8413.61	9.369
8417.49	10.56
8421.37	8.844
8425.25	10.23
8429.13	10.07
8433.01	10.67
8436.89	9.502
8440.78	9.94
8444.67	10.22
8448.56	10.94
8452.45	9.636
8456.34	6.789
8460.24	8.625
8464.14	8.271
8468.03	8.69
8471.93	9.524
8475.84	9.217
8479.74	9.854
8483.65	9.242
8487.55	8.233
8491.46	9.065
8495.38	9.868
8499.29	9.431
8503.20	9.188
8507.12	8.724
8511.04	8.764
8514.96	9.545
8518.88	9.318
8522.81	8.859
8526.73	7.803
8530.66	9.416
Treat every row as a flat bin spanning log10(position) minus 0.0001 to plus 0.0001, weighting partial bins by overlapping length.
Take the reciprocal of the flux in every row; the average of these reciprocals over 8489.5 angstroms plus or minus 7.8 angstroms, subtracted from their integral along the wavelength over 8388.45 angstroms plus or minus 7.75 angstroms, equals 1.52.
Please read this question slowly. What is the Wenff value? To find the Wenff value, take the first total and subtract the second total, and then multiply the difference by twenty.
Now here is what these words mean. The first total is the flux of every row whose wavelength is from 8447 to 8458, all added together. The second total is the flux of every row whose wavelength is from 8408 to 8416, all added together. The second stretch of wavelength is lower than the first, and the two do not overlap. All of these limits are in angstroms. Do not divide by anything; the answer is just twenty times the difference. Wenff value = 192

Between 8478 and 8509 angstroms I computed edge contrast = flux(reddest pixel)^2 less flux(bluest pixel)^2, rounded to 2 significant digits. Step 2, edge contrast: -21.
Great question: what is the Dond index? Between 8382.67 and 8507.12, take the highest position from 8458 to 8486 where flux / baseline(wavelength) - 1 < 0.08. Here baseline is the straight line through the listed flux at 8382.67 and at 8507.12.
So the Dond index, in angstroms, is 8483.65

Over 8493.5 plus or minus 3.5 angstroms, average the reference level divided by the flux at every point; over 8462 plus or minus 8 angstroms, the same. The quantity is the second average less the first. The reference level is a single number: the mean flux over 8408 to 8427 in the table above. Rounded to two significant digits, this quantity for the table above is 0.18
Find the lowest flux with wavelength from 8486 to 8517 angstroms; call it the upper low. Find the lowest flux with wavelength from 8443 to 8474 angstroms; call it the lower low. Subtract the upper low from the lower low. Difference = -1.4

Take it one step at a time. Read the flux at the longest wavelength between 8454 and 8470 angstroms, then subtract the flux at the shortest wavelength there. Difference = 1.9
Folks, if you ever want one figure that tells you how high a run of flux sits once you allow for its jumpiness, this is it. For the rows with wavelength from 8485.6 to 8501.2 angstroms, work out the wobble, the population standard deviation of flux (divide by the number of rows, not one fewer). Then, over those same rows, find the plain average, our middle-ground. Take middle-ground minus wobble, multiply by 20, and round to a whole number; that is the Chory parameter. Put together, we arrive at 171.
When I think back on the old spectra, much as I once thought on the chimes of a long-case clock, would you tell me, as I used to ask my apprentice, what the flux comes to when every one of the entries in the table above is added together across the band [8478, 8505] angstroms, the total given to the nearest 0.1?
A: 64.9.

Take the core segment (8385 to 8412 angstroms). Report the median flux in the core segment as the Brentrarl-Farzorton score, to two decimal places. 9.99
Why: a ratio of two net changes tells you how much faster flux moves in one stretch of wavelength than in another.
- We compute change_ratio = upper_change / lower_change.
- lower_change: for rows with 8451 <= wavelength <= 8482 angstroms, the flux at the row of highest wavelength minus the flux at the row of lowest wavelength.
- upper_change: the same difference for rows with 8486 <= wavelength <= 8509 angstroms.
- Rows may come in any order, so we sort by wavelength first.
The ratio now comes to 2.3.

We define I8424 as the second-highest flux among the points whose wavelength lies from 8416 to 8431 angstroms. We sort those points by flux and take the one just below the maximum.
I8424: 10.23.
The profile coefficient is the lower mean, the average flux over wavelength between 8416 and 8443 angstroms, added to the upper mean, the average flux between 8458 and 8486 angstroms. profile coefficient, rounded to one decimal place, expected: 19.0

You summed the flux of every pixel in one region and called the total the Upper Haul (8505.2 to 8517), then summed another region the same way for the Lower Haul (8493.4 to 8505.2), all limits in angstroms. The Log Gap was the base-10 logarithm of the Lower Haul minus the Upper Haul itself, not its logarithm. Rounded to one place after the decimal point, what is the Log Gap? -25.6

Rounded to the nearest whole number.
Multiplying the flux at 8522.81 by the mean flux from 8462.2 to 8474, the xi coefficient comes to 78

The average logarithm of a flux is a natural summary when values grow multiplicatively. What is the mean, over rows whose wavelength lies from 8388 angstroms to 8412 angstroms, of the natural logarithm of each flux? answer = 2.16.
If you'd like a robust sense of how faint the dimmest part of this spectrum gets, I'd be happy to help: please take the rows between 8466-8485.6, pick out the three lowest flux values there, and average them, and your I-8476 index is 9.0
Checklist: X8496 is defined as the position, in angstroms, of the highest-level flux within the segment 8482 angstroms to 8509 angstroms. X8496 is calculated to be 8495.38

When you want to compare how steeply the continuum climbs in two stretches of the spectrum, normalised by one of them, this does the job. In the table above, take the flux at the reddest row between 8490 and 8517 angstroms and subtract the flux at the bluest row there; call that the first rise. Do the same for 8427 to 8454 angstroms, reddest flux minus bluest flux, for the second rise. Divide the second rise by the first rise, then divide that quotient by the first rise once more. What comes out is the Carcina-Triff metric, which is -1.9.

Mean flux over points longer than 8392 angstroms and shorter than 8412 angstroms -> 8.8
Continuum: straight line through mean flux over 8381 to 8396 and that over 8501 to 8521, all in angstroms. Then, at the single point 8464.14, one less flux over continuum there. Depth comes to 0.11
